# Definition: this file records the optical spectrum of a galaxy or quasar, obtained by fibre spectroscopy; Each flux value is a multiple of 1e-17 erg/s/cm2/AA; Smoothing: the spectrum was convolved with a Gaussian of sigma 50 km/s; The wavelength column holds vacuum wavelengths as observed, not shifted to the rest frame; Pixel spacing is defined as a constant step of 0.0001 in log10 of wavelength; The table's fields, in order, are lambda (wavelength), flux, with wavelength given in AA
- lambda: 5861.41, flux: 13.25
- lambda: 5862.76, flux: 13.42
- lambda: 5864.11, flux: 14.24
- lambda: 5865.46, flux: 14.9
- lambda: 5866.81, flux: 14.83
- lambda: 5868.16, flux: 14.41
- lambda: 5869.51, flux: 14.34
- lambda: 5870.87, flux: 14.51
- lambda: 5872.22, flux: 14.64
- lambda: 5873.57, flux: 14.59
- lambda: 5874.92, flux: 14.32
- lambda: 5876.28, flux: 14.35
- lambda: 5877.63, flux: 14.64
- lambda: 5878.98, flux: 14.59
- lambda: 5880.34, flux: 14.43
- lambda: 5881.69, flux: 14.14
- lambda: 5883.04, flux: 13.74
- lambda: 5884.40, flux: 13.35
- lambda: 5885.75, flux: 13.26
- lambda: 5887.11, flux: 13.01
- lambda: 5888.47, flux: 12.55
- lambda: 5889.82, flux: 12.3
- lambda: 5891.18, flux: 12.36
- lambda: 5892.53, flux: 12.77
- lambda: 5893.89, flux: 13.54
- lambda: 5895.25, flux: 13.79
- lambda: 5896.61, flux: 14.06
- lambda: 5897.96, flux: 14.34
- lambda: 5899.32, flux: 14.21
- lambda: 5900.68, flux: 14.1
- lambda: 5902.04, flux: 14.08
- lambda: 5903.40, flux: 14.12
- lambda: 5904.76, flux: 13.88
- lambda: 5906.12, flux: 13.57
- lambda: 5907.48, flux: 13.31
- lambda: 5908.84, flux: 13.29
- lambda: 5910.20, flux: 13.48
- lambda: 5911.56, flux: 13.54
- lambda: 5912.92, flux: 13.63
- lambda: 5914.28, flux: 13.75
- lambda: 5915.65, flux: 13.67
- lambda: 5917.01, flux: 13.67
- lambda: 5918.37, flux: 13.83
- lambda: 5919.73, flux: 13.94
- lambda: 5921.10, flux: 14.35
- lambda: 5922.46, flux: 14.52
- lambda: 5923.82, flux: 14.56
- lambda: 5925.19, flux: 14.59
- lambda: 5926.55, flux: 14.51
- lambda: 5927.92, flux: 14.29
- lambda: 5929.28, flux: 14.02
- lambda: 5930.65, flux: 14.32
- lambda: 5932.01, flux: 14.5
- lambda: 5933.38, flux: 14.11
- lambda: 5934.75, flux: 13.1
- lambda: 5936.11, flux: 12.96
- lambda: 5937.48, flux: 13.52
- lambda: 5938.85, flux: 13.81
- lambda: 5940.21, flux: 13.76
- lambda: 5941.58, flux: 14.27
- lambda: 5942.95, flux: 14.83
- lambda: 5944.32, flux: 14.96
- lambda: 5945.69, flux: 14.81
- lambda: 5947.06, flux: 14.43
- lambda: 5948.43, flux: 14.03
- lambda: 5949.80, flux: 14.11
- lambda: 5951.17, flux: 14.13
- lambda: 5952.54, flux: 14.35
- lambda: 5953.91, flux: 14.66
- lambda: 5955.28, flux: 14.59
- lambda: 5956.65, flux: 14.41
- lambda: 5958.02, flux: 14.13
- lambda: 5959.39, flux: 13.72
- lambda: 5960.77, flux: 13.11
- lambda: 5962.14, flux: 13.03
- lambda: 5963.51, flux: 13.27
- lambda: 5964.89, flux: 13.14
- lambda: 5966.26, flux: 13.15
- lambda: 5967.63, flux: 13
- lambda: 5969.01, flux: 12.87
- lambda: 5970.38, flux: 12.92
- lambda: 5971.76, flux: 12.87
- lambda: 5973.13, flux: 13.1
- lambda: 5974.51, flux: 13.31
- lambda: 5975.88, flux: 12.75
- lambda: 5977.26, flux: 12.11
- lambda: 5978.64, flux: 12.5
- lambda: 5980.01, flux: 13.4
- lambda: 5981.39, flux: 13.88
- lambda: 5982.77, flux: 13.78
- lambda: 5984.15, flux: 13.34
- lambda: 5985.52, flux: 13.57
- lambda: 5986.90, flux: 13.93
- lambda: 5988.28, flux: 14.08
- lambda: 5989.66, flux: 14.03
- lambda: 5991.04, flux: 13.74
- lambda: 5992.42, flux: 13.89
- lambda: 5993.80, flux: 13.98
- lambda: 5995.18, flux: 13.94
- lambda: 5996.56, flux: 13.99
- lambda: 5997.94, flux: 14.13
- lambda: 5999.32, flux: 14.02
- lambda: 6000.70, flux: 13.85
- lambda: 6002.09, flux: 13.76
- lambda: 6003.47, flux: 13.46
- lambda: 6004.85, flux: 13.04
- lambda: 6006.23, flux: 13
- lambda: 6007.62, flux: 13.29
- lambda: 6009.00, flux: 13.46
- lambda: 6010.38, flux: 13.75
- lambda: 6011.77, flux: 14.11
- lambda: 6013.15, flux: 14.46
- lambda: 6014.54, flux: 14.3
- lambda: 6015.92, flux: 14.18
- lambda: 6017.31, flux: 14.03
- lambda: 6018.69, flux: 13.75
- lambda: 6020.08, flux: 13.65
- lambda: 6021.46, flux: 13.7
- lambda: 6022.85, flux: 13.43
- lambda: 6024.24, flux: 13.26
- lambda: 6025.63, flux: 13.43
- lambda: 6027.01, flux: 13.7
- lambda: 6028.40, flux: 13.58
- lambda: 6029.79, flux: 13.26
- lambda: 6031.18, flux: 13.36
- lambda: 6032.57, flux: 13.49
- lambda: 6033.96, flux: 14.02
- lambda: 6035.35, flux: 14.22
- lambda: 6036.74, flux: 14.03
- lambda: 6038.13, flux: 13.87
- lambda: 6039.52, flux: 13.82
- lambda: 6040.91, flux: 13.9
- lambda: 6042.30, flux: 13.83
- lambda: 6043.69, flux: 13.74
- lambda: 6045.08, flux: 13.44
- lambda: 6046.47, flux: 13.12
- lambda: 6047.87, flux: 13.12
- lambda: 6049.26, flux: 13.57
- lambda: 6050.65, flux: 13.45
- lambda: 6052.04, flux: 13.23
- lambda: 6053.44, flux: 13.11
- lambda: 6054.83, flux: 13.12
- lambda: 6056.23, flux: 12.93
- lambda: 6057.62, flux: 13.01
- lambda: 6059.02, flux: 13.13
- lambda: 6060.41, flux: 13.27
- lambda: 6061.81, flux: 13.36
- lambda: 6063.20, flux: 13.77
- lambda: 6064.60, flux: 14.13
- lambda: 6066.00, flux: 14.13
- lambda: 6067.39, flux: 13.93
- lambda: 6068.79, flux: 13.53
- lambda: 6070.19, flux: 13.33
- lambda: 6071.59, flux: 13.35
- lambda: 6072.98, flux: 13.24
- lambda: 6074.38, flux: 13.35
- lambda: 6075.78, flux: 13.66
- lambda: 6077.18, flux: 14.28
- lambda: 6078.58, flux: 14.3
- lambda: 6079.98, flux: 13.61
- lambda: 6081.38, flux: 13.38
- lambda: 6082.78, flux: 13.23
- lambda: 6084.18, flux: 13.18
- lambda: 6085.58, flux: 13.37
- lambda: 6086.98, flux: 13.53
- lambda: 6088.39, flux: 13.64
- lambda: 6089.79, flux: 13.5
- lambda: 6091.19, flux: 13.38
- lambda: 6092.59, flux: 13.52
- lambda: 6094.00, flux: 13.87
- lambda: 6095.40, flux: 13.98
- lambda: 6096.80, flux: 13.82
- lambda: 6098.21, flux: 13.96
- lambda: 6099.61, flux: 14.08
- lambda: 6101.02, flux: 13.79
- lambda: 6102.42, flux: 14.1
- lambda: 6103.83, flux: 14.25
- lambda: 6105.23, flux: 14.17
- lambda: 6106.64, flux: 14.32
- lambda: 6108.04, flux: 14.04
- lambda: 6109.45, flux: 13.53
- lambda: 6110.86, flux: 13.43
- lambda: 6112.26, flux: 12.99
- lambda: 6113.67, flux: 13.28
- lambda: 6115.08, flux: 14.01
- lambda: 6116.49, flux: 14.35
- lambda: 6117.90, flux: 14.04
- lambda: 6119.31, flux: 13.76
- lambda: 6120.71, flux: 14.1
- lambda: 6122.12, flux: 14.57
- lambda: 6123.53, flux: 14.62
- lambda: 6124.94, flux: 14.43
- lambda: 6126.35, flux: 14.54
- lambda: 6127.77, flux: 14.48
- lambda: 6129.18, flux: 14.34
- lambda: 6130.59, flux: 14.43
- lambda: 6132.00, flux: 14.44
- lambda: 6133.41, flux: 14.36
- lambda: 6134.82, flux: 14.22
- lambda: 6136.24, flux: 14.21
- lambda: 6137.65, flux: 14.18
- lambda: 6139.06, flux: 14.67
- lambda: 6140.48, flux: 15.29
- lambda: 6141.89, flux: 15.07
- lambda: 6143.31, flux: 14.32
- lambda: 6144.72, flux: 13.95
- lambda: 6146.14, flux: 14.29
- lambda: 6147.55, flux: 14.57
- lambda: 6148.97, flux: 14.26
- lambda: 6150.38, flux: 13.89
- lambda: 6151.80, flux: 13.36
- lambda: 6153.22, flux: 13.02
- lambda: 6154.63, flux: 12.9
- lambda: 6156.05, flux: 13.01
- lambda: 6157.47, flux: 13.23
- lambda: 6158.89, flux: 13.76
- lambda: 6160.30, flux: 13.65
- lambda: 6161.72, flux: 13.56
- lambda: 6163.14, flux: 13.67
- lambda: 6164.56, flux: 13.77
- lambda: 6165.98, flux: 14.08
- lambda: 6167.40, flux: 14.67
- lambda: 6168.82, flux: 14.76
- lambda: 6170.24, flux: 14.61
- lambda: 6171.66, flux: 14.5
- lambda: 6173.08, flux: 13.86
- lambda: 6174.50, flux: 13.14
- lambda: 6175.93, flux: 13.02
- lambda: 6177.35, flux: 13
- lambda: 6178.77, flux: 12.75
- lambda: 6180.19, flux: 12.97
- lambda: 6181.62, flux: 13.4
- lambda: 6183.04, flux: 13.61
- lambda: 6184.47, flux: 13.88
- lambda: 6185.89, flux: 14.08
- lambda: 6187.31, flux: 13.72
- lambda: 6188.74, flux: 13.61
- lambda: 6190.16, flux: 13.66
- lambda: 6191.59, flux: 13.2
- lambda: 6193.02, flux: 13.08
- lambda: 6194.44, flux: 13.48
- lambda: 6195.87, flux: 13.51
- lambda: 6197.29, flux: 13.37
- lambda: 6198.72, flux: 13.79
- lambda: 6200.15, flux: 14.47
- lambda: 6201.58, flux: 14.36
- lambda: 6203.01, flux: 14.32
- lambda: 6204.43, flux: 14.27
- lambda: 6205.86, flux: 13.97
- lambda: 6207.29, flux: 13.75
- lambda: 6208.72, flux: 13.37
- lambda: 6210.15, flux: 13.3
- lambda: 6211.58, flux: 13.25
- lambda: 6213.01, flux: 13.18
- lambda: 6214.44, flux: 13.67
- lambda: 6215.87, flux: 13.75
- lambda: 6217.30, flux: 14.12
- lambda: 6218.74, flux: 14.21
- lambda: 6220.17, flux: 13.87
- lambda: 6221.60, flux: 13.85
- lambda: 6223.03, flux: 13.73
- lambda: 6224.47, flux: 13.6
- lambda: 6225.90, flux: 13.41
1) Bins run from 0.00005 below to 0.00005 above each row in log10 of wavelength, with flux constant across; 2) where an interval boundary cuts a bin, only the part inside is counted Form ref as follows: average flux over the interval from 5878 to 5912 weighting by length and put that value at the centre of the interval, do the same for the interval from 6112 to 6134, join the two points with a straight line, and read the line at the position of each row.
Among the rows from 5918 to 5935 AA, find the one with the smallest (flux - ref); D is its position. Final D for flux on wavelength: 5934.75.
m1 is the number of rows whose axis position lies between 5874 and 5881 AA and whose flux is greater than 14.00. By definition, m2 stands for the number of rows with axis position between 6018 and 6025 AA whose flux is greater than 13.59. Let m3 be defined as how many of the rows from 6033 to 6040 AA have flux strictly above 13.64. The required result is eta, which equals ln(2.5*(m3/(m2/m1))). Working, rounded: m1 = 5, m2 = 3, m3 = 5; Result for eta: 3.0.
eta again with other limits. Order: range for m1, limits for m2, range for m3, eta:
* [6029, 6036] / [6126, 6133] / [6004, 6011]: 0.0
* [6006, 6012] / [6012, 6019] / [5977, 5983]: 0.0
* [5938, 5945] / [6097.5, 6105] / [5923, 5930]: 2.0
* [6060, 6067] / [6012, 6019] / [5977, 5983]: 0.7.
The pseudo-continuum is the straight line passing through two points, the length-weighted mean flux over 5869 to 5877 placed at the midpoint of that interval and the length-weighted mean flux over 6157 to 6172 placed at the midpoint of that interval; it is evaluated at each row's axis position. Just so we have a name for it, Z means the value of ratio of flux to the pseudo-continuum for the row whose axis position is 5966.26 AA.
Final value 0.92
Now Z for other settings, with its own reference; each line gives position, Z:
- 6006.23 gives 0.91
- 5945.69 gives 1.03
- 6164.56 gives 0.98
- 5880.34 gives 1.00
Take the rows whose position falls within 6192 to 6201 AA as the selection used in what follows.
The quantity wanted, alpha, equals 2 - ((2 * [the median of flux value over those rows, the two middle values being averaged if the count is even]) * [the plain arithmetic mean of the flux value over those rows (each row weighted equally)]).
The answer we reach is -366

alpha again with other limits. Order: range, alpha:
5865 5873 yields -424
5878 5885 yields -395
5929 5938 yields -385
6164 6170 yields -410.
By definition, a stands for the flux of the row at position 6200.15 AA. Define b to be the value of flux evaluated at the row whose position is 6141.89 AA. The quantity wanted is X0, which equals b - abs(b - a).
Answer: 14.5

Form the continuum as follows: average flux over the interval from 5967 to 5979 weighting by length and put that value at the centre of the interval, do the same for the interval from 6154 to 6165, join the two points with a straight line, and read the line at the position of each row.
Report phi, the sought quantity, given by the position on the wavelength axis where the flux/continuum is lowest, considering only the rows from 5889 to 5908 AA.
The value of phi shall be 5889.82 AA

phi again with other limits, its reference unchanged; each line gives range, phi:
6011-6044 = 6029.79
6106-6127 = 6112.26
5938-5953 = 5940.21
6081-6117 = 6112.26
